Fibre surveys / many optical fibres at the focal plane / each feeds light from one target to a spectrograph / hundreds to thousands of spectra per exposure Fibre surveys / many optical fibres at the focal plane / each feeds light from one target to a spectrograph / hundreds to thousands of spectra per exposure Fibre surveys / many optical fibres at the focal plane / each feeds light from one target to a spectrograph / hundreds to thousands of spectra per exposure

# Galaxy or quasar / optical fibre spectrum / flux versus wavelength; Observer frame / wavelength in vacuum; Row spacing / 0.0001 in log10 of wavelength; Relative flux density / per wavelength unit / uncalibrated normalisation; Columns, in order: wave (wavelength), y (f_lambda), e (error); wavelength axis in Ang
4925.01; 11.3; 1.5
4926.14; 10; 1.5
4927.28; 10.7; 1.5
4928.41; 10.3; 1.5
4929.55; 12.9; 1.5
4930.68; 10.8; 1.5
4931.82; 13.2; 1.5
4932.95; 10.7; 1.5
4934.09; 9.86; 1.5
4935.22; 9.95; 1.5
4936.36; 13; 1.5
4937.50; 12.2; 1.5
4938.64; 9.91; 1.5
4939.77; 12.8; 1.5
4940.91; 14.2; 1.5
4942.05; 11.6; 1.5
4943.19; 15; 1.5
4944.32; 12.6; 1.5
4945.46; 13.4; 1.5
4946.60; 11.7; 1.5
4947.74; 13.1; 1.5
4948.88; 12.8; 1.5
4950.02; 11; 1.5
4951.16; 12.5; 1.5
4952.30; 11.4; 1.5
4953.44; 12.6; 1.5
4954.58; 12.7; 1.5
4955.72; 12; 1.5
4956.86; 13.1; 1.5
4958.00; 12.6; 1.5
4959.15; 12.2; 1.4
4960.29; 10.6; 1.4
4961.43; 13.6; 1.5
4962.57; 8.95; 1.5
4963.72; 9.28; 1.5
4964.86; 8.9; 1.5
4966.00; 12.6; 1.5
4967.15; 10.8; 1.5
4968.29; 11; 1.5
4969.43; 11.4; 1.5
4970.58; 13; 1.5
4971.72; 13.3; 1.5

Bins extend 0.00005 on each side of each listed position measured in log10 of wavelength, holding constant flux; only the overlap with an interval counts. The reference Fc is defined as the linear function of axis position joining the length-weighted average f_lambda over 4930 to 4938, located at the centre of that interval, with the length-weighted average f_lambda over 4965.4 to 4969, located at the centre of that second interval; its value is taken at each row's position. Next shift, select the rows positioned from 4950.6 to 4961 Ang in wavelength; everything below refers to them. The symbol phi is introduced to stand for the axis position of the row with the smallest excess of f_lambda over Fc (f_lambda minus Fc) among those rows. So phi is 4960.29 Ang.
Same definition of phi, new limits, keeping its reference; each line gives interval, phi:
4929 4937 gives 4934.09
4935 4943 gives 4938.64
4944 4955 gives 4950.02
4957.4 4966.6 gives 4964.86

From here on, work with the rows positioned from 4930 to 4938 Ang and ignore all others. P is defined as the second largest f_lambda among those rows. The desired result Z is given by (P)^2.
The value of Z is 169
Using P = 13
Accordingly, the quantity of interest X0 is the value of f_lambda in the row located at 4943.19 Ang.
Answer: 15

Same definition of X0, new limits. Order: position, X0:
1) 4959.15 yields 12.2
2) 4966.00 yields 12.6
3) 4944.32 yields 12.6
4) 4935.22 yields 9.95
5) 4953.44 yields 12.6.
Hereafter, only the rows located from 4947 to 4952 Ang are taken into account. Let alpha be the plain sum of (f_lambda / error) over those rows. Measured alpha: 32.9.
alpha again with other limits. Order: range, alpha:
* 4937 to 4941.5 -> 32.7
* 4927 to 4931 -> 29.8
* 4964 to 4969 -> 28.9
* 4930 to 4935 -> 29.7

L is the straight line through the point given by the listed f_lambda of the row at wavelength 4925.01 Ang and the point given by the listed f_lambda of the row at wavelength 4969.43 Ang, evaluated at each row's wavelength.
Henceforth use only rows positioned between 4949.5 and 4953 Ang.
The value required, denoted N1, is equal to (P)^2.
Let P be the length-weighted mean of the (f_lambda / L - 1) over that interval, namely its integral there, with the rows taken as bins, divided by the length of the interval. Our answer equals 0.0008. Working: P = 0.03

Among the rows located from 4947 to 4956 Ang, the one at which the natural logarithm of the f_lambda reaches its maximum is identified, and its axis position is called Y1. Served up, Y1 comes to 4947.74 Ang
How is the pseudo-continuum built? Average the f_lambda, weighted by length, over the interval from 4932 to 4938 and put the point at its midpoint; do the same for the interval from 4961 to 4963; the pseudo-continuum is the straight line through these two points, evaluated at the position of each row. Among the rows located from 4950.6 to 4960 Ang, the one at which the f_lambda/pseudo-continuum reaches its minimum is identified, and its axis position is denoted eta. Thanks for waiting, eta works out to 4952.30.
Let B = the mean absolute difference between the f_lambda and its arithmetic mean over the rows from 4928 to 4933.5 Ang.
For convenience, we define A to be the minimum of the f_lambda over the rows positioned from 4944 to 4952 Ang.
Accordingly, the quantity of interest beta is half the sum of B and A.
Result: 6.1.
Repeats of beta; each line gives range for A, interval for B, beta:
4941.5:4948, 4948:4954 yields 6.1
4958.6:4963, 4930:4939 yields 5.1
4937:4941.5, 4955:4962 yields 5.3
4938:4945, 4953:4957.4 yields 5.1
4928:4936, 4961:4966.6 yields 5.9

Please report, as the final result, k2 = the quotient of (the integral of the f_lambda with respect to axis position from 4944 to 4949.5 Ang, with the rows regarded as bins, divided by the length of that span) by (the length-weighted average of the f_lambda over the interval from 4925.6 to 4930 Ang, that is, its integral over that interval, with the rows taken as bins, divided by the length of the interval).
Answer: 1.16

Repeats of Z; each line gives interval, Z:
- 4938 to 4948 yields 202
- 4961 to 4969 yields 159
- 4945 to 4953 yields 172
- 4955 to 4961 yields 159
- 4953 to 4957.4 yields 161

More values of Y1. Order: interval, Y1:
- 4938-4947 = 4943.19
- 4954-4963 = 4961.43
